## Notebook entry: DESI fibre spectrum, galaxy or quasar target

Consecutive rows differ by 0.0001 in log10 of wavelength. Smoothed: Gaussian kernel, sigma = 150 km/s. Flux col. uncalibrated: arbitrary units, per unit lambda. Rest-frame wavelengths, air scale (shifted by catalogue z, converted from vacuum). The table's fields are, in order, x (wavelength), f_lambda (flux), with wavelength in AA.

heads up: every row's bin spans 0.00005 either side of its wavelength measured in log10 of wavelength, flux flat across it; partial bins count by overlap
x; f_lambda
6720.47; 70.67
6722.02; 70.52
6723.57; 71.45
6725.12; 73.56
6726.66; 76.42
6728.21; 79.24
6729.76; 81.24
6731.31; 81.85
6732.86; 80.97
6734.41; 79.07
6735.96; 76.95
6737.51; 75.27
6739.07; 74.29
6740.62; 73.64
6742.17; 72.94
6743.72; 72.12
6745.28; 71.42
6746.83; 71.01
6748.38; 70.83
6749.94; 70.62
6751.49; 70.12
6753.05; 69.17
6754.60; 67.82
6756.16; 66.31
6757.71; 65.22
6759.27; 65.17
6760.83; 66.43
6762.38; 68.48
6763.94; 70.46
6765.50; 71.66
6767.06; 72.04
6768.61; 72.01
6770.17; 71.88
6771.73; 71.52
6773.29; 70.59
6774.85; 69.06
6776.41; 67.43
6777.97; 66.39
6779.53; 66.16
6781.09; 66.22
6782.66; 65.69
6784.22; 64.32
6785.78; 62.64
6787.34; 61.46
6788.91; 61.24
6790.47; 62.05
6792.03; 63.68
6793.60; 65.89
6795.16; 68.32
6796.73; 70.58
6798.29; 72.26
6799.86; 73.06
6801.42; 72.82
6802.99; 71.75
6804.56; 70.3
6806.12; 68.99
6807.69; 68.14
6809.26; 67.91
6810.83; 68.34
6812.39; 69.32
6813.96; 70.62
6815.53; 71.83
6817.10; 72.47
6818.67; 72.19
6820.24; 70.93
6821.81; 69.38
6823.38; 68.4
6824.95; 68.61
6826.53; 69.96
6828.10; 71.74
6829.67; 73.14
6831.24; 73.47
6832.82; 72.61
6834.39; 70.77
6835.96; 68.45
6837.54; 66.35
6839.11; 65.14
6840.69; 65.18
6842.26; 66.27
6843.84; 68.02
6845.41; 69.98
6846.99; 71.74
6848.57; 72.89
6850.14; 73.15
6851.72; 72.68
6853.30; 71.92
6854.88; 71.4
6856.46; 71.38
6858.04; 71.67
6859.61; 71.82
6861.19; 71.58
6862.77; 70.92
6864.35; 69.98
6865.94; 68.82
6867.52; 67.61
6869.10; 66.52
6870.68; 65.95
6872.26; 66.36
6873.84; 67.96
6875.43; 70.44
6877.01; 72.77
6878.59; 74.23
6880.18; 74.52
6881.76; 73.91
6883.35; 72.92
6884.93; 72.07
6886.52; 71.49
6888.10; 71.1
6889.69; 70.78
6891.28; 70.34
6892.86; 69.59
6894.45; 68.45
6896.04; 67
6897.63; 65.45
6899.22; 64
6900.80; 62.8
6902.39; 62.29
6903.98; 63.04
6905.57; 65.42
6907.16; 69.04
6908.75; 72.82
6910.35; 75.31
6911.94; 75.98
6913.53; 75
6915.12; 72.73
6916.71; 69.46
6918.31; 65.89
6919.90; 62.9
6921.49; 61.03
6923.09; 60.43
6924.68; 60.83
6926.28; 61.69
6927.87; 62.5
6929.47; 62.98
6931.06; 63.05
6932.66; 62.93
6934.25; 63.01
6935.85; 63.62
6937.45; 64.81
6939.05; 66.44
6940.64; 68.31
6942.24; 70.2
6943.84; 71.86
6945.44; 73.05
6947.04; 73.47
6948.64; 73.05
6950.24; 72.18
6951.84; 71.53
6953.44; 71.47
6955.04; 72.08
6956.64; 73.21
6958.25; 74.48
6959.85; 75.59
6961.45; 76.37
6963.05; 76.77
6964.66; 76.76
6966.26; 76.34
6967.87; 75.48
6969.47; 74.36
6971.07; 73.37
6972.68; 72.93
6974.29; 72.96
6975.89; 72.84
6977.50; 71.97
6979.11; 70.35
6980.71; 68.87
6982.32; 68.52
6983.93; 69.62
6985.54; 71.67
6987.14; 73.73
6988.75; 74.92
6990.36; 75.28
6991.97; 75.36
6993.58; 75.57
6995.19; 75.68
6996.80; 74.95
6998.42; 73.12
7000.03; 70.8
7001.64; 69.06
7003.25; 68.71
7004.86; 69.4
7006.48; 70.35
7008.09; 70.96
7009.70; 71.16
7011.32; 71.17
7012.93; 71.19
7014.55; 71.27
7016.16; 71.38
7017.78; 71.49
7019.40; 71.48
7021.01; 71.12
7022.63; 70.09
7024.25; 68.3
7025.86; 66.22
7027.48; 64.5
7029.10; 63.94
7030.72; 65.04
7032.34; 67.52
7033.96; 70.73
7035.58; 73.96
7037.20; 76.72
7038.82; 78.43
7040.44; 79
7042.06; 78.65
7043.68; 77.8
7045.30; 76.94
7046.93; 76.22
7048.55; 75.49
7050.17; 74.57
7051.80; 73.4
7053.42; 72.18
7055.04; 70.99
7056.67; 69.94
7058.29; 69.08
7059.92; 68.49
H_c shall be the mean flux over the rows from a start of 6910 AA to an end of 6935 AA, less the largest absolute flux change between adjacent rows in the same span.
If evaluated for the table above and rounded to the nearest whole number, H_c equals 62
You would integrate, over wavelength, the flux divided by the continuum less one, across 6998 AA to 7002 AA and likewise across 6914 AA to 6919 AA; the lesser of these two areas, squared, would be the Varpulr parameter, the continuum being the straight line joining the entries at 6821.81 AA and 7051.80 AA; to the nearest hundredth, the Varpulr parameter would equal 0.01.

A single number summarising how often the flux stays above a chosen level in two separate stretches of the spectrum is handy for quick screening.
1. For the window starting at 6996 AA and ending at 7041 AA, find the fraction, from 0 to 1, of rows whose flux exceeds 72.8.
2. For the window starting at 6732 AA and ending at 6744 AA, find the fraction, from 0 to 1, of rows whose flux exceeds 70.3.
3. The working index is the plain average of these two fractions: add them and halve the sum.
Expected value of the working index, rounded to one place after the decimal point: 0.6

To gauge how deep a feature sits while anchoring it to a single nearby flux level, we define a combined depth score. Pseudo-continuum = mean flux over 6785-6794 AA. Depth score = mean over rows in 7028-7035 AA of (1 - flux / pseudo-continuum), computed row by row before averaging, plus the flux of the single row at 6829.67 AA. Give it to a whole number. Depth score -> 73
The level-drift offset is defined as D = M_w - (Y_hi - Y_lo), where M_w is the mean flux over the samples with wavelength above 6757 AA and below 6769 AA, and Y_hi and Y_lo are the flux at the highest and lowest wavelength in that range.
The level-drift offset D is 62.1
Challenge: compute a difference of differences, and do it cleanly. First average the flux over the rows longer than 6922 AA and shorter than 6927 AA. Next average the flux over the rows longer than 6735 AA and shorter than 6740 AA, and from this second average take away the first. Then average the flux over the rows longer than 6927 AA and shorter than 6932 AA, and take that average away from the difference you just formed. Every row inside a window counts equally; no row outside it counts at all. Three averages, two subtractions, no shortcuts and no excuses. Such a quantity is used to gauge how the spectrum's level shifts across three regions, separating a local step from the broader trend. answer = -48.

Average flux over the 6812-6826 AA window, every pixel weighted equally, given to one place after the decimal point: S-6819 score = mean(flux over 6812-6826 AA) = 70.4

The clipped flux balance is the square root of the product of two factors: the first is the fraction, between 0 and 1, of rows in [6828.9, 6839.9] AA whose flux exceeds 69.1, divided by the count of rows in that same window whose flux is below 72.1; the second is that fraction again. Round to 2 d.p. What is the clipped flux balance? 0.29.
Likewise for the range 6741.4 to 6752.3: 0.45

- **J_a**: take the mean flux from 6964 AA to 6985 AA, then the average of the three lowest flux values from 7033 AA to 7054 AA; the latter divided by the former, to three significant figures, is 0.993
